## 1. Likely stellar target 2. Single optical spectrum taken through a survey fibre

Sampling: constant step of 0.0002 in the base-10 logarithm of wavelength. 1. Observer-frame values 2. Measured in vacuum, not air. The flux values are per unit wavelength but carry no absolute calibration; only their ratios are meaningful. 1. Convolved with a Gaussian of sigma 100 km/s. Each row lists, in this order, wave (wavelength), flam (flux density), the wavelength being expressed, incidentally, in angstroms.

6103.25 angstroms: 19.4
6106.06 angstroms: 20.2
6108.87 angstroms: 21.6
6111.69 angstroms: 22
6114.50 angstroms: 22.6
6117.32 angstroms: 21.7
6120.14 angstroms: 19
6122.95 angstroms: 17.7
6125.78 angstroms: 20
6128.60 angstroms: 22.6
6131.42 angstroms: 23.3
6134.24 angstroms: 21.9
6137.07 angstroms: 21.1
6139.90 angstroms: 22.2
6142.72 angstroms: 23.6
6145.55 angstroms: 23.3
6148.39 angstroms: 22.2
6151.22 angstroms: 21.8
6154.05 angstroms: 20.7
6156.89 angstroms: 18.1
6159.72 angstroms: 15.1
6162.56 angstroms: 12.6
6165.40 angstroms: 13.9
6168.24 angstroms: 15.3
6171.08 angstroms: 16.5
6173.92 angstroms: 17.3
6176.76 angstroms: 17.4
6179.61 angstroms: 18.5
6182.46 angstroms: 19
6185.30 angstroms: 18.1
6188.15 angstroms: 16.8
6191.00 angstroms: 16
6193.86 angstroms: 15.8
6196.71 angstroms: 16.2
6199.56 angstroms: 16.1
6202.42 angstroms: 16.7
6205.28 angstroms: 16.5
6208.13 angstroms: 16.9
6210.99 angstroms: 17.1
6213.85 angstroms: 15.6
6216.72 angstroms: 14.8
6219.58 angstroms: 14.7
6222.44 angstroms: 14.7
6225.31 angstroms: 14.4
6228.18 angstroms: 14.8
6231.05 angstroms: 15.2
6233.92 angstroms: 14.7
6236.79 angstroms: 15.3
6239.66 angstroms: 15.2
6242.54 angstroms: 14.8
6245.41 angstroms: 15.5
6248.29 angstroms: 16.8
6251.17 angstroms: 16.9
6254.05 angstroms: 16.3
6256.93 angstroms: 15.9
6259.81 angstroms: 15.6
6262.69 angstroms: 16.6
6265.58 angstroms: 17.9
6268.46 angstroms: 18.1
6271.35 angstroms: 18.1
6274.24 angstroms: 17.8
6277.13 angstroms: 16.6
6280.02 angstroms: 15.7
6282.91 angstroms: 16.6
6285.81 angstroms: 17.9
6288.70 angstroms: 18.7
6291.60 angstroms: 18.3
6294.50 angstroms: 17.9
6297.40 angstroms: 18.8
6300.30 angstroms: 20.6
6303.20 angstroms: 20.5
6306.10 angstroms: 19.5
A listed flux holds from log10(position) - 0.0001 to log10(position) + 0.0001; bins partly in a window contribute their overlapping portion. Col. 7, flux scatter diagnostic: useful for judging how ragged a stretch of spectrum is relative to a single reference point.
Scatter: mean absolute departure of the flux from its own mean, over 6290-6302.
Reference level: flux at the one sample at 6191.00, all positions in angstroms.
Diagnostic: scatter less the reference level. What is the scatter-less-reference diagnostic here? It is -15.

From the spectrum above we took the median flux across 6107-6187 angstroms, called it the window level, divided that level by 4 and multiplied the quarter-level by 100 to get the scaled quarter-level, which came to 509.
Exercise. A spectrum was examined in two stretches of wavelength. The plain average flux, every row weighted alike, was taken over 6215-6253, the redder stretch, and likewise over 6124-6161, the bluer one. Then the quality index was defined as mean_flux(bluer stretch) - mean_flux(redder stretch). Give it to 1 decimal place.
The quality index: 6.0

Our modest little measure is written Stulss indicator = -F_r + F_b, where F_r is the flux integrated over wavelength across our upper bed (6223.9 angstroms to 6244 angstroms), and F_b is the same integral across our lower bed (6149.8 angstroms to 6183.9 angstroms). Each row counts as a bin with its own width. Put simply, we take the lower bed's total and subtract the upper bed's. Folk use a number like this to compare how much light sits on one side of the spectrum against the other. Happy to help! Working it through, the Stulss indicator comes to 286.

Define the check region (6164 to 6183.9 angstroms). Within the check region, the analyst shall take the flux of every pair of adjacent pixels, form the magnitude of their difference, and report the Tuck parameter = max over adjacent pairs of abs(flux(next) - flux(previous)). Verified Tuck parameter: 1.4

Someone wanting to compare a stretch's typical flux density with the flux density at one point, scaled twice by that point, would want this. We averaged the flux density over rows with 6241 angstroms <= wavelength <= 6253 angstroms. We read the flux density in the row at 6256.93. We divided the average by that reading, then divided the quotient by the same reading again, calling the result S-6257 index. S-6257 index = 0.063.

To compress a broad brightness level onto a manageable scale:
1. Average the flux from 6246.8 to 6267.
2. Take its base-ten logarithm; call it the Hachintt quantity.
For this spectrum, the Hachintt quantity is 1.22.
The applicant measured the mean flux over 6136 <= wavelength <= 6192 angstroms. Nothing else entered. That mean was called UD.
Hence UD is 18.5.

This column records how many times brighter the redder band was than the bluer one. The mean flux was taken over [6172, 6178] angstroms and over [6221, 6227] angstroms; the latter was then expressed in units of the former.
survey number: 0.84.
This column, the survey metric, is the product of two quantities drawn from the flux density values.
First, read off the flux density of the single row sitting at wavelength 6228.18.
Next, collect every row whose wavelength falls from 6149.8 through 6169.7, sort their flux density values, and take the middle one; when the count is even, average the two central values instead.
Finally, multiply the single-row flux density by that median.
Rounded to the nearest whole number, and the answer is 226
